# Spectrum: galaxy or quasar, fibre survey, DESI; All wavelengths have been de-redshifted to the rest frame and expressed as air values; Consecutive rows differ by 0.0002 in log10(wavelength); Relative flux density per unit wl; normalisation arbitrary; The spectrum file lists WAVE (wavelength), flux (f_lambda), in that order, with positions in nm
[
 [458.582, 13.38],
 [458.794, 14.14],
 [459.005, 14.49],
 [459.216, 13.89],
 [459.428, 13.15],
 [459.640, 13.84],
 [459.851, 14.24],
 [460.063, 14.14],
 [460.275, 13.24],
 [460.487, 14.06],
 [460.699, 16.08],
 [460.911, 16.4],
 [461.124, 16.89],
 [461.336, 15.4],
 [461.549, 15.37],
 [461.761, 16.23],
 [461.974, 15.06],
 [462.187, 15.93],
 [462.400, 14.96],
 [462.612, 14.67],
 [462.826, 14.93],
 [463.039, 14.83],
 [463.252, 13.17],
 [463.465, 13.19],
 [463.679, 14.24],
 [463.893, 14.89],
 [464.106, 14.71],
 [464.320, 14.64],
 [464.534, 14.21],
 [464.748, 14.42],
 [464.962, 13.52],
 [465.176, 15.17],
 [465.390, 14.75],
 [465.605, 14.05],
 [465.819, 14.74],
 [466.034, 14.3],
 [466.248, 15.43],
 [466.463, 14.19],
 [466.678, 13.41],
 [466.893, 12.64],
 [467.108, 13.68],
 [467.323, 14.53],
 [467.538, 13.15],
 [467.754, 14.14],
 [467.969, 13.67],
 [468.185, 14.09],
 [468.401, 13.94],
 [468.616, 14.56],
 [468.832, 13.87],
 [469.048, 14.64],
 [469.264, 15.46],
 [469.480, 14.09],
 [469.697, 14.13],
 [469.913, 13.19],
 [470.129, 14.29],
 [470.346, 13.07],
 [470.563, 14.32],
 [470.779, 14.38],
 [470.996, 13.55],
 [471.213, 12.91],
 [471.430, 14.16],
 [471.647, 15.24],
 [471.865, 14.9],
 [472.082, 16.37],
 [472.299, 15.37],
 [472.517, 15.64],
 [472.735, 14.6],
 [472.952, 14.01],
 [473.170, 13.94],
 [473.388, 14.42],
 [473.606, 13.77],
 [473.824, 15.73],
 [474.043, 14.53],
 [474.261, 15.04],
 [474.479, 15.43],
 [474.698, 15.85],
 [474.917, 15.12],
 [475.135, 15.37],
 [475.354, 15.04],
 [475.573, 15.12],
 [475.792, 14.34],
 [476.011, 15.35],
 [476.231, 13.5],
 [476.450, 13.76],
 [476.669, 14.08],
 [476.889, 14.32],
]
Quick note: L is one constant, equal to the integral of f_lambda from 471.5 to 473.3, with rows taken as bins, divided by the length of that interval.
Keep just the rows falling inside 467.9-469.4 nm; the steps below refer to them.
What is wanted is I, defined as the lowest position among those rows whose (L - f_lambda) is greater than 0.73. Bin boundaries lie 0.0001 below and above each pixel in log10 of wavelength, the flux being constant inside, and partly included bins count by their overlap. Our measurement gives 467.969 nm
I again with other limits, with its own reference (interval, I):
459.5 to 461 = 459.640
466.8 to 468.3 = 466.893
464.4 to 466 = 464.534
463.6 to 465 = 463.679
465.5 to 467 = 465.605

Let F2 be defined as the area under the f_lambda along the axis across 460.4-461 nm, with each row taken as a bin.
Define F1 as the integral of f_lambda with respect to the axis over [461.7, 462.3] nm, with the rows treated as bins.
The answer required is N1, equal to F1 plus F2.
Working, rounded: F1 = 9.4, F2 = 9.33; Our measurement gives 18.7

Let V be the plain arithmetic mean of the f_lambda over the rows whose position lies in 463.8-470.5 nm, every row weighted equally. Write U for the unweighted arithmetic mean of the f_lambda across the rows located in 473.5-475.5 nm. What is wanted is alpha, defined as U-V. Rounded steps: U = 15.1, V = 14.2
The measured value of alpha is 0.92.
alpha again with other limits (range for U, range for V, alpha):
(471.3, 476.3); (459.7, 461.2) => -0.10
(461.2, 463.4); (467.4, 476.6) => 0.58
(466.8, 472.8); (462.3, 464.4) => -0.19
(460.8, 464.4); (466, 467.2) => 1.09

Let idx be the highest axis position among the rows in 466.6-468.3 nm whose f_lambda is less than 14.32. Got 468.185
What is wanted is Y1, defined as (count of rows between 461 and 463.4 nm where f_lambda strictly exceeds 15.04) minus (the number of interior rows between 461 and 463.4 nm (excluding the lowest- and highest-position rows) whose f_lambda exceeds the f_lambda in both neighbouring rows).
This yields 3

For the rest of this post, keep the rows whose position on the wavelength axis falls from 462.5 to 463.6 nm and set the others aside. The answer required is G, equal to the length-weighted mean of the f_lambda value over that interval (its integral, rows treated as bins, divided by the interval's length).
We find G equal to 14.2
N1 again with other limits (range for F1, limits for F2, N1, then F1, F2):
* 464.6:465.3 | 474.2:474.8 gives 19.3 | 10.1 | 9.28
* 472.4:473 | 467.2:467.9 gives 18.6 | 8.9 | 9.75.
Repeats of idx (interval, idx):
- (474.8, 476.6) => 476.450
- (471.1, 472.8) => 471.430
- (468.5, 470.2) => 470.129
